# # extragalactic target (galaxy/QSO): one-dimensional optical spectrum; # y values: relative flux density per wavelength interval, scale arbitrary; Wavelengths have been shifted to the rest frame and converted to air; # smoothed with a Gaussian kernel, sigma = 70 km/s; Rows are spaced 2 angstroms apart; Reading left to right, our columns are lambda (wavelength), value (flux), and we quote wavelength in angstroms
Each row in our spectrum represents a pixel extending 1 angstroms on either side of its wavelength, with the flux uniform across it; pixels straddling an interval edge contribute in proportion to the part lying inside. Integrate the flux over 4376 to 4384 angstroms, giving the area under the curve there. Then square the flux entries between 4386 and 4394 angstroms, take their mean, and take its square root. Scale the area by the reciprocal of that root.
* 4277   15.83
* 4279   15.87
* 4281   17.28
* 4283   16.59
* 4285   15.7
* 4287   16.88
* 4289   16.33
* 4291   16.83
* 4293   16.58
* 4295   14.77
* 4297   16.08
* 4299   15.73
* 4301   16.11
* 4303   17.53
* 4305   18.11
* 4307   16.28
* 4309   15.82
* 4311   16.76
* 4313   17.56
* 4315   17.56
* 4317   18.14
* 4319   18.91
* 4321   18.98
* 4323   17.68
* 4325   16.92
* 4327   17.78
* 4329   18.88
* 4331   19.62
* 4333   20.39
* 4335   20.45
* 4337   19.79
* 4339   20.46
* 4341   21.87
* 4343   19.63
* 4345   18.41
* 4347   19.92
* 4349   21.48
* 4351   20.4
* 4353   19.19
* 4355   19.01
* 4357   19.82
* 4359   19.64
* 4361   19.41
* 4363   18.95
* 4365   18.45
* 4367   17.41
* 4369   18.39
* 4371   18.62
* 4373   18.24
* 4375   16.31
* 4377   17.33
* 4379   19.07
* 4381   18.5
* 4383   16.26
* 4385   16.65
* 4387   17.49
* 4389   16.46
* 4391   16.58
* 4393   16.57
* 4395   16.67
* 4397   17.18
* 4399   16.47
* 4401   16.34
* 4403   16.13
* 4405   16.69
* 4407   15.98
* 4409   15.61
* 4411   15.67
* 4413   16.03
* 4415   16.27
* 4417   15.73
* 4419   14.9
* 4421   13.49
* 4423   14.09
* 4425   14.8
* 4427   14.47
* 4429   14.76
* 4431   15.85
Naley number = 8.5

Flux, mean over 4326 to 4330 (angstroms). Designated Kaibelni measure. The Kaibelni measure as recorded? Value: 18.3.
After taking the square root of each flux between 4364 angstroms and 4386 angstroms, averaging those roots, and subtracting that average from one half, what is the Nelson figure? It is -3.71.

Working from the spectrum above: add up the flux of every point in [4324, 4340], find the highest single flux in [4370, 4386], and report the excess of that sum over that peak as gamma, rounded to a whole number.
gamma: 135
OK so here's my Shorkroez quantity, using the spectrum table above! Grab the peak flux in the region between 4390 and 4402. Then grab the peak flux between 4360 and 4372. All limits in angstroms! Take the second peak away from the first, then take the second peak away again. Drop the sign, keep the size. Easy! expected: 21.6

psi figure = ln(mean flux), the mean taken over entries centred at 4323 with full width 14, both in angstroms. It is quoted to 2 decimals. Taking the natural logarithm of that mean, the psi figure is 2.90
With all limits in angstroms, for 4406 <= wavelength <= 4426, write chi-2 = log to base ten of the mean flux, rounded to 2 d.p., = 1.18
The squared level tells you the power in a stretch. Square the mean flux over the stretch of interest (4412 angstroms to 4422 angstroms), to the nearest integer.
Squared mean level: 234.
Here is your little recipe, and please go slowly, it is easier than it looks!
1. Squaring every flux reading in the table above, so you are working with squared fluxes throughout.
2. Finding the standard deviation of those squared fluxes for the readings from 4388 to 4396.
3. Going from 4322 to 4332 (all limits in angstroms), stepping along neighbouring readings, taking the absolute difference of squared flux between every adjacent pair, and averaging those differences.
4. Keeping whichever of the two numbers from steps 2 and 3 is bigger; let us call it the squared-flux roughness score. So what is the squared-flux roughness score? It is 31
